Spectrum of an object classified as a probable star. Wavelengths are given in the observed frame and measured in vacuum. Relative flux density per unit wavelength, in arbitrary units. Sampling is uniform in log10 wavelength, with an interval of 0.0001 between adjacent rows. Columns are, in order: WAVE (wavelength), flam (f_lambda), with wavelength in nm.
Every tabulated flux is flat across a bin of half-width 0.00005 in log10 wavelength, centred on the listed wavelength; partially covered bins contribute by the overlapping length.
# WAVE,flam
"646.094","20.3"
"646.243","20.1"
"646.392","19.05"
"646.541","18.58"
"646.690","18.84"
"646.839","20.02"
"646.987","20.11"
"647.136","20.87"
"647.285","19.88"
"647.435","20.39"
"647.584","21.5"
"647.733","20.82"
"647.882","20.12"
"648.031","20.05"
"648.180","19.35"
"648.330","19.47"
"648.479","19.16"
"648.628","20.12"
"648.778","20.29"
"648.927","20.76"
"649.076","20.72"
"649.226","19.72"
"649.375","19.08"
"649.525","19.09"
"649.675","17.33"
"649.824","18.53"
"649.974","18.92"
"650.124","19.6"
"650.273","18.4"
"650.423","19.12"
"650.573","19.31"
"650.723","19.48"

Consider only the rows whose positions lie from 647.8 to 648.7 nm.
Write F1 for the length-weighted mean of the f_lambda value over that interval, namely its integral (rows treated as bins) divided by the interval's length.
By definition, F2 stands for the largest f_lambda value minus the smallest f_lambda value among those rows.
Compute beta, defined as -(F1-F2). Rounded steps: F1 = 19.7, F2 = 0.96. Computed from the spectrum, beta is -18.8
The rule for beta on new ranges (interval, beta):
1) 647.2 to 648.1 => -18.8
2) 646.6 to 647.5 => -18.0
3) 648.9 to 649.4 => -18.4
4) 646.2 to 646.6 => -17.7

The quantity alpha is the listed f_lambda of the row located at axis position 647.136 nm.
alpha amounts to 20.87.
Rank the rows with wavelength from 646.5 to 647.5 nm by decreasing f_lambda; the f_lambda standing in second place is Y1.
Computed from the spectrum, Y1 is 20.39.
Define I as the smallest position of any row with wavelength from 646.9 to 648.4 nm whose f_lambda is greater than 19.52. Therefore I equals 646.987 nm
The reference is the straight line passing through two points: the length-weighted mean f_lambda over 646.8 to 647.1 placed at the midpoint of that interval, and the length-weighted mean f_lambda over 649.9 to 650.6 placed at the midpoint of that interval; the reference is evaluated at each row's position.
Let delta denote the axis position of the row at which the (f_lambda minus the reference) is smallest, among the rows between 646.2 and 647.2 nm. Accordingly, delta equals 646.541 nm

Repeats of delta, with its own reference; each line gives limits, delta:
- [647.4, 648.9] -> 648.479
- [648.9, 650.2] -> 649.675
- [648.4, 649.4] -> 648.479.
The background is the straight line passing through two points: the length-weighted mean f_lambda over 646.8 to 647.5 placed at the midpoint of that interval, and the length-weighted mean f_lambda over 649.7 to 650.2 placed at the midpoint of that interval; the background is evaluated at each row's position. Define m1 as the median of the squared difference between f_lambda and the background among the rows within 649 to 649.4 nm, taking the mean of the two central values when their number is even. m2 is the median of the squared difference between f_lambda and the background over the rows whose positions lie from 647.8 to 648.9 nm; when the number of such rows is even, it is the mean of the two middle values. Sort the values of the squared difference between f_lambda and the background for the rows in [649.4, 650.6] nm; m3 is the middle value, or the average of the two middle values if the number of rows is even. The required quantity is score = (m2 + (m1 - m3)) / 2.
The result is 0.10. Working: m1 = 0.2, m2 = 0.16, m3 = 0.20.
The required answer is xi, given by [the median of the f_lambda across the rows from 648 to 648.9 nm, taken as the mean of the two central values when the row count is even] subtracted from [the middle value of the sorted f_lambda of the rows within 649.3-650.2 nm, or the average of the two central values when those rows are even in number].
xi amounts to -0.8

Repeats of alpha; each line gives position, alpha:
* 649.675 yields 17.33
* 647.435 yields 20.39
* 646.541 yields 18.58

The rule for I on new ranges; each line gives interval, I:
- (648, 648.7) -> 648.031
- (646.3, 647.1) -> 646.839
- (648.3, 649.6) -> 648.628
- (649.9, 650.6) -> 650.124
